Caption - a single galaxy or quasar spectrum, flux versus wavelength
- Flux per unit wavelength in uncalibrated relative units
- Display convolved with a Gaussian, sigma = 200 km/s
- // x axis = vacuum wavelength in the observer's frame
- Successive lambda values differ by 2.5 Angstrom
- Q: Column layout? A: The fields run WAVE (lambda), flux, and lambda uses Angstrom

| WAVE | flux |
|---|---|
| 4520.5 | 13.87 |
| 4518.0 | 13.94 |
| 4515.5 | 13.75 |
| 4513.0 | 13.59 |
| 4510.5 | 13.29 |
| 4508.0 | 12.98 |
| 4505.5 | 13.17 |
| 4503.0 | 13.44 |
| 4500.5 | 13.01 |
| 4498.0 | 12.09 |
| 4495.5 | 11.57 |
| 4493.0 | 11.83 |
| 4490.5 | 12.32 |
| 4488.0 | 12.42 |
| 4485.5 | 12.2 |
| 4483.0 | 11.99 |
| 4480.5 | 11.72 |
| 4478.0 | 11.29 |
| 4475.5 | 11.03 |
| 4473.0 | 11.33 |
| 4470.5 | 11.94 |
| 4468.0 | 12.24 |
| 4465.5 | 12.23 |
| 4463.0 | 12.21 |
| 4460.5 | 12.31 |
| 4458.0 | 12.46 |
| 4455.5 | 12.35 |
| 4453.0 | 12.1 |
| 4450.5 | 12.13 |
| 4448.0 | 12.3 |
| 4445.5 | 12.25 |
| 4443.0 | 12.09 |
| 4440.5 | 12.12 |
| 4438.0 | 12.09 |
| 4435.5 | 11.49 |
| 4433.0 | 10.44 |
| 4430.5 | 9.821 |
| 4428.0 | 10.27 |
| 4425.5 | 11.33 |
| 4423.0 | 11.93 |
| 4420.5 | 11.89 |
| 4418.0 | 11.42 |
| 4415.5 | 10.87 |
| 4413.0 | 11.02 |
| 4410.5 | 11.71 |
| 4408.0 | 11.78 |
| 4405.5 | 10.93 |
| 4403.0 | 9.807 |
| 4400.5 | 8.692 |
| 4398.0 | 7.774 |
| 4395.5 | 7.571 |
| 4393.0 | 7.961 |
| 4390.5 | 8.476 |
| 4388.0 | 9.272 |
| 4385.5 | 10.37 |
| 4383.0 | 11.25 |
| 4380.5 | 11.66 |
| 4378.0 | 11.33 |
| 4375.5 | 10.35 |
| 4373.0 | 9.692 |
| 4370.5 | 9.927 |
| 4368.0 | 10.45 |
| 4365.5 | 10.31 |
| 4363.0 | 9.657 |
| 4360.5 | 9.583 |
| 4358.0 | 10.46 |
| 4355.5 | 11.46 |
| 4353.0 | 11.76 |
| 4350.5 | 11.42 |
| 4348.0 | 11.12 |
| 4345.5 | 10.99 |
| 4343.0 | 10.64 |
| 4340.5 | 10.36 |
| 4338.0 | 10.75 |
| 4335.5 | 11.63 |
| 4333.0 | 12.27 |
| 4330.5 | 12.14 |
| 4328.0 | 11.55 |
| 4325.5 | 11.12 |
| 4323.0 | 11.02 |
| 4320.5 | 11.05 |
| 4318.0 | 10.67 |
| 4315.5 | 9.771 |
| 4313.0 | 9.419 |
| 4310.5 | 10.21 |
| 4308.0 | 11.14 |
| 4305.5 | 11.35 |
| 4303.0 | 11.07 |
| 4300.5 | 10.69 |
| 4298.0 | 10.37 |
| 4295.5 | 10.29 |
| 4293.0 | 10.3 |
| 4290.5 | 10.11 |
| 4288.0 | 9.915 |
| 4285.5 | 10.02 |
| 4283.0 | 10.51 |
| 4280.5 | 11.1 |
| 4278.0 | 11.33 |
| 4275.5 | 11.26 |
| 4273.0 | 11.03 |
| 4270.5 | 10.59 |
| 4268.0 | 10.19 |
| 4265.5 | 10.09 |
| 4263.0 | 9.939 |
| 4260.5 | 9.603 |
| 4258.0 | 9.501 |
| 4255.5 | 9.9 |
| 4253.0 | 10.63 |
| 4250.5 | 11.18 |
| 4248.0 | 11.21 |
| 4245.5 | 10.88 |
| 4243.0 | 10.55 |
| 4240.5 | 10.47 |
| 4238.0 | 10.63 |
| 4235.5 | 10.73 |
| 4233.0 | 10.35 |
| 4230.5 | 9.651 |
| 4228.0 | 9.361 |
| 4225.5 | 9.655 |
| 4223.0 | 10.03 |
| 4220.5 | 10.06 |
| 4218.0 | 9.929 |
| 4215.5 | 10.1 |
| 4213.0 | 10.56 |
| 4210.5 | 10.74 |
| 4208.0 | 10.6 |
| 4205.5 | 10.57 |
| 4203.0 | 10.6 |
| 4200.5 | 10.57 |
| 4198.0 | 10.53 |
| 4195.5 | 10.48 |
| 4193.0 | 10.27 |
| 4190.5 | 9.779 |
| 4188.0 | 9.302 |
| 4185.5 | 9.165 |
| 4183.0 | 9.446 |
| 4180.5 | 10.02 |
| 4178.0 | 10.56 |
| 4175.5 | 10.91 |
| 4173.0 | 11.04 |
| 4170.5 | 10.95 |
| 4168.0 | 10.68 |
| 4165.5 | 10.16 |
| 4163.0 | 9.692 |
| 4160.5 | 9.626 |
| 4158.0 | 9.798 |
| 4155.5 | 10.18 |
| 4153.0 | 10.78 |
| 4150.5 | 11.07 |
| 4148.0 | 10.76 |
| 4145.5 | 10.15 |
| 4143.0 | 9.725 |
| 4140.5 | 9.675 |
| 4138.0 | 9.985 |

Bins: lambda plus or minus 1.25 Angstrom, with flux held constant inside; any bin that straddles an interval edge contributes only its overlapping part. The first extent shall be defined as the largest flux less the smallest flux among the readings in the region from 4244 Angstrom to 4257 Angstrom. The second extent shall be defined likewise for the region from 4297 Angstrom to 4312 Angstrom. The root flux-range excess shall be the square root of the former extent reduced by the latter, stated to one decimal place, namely 0.4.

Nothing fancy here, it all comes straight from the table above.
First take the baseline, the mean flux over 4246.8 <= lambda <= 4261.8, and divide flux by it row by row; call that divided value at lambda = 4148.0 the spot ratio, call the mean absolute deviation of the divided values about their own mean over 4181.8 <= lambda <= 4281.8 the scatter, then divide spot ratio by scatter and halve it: 11.1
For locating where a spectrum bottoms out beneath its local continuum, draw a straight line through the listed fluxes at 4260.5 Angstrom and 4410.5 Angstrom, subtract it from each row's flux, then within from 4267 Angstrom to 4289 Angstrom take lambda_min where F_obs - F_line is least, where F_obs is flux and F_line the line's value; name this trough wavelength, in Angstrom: 4288.0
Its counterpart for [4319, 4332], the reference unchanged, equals 4323.0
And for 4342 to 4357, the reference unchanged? 4343.0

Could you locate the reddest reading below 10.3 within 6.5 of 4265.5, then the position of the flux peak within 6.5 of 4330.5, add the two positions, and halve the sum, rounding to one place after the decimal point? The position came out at 4300.5 Angstrom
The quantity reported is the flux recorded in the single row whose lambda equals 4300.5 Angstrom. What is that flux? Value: 10.69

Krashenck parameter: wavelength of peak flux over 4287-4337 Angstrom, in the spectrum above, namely 4333.0 Angstrom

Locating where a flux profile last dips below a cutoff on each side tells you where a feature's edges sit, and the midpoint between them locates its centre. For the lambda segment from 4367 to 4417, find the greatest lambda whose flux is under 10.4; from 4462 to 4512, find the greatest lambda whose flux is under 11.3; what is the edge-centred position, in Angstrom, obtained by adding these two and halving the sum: 4440.5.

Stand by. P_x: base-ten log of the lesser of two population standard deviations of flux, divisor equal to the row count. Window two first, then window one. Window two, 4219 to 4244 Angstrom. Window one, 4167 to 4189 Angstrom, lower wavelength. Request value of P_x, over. -0.35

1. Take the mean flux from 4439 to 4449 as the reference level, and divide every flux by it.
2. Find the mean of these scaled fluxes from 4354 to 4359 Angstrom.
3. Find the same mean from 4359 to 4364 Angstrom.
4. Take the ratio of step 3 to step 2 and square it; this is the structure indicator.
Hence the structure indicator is 0.77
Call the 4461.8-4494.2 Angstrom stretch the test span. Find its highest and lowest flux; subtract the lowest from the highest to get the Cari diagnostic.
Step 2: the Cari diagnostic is 1.4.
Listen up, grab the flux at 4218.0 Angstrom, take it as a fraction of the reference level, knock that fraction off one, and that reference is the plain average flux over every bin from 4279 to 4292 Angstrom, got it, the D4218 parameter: 0.04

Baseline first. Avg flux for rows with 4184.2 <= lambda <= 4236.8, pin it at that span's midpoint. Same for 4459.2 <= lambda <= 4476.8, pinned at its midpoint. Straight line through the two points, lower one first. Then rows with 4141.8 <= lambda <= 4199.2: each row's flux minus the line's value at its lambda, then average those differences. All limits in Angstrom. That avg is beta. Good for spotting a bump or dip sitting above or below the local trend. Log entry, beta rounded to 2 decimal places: 0.35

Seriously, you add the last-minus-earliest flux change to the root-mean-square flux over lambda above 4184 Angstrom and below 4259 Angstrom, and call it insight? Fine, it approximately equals 10.6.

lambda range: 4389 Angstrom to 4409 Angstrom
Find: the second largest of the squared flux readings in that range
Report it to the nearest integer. 119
